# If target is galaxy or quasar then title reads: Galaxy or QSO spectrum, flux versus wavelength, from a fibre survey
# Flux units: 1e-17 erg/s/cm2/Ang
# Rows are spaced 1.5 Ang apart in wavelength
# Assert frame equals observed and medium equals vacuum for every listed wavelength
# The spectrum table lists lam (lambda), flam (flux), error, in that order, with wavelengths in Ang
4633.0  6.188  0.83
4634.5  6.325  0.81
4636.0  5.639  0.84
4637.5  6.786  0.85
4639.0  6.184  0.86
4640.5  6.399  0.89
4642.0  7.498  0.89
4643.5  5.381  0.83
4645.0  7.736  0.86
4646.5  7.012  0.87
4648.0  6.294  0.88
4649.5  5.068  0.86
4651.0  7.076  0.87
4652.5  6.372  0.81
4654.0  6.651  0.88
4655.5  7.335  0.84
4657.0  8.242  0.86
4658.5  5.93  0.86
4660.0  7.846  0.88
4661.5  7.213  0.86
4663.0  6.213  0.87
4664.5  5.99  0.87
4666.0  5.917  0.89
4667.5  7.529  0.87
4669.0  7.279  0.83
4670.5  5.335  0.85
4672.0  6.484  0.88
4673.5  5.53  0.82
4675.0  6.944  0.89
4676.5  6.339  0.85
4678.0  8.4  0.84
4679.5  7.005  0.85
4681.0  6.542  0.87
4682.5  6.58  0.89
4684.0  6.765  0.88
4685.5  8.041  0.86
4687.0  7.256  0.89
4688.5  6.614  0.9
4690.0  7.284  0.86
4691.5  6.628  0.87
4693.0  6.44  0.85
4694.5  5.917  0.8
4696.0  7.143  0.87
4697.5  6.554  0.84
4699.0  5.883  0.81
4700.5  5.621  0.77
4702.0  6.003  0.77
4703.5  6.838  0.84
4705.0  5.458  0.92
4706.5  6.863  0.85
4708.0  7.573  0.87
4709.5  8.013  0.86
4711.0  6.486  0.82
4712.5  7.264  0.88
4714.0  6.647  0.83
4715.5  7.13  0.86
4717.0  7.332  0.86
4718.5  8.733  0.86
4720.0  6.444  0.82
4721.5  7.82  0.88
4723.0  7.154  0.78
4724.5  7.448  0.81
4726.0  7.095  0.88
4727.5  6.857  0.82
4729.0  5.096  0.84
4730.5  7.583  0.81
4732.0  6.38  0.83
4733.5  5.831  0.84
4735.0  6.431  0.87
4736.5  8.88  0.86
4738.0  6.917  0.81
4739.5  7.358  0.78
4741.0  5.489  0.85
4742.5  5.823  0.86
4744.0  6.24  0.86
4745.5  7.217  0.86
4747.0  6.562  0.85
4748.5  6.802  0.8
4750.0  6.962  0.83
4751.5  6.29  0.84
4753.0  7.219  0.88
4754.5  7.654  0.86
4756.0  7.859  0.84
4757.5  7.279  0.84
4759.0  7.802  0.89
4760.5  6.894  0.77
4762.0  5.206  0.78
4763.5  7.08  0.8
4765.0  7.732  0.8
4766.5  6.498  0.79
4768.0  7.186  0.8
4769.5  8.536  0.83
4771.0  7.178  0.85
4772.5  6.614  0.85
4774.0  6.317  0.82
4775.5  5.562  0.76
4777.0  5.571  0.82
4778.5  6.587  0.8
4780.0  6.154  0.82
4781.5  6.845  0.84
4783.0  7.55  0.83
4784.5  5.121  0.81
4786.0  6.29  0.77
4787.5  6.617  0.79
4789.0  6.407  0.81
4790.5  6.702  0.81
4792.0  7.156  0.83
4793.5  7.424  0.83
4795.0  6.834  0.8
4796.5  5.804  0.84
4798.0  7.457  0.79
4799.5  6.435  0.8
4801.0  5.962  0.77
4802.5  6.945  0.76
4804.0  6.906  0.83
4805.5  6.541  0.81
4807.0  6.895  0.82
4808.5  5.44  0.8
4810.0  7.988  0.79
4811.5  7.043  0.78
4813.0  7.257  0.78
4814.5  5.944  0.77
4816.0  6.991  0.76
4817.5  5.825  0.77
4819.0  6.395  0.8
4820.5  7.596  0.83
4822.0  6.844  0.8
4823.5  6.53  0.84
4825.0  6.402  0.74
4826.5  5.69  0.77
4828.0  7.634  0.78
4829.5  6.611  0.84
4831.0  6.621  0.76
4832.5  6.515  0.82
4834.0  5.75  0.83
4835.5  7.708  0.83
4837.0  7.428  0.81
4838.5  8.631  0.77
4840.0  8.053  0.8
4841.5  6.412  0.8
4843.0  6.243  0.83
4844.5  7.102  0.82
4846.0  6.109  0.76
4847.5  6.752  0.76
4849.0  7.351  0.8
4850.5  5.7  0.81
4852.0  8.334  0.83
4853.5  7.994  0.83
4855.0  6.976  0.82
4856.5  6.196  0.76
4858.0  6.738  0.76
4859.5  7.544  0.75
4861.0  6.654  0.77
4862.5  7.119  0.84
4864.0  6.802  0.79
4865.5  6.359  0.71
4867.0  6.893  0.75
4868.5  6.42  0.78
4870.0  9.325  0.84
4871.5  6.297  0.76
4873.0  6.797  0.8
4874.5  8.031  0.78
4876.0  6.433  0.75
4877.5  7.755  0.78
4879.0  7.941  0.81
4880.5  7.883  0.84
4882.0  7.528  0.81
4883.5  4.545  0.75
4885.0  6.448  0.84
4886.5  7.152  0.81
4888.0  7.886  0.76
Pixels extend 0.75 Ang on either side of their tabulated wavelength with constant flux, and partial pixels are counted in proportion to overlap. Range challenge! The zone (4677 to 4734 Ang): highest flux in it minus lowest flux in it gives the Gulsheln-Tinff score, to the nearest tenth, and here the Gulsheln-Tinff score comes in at 3.6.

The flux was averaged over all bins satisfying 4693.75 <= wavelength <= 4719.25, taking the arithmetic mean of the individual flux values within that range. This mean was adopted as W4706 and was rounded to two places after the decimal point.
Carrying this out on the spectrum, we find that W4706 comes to 6.79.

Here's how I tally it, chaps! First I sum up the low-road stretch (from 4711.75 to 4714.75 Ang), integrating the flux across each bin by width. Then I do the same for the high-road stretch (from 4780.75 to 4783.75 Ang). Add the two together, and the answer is 42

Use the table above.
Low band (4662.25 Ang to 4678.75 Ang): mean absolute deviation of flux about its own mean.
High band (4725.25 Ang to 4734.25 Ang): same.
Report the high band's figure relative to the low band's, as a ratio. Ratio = 0.97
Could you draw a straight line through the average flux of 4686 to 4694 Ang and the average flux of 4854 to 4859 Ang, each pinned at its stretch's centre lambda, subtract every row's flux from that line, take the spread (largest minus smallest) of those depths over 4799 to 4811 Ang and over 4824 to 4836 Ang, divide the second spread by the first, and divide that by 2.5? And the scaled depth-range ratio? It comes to 0.32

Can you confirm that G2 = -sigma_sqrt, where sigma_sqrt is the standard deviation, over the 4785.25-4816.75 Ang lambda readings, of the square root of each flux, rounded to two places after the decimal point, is -0.12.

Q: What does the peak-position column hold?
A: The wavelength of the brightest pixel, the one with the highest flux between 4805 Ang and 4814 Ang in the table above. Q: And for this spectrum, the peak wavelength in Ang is 4810.0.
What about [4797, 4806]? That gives 4798.0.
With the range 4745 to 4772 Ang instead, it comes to 4769.5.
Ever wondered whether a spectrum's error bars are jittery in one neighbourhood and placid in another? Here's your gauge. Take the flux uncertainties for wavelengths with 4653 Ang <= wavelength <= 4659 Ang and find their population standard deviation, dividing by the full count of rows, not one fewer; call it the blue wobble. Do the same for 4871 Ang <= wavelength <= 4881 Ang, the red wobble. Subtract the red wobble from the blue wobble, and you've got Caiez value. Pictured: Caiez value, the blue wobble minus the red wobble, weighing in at -0.014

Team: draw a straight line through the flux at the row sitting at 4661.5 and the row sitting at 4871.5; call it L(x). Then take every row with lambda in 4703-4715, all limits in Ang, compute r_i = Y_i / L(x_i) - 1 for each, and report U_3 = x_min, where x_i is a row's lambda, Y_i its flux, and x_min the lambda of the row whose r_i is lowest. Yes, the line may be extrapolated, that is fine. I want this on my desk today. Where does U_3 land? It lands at 4705.0 Ang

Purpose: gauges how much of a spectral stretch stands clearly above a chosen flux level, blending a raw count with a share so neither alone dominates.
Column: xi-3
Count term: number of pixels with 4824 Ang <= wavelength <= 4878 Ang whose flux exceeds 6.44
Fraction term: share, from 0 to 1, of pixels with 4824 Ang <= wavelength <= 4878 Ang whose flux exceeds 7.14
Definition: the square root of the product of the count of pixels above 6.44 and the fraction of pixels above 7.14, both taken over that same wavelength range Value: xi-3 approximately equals 2.8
